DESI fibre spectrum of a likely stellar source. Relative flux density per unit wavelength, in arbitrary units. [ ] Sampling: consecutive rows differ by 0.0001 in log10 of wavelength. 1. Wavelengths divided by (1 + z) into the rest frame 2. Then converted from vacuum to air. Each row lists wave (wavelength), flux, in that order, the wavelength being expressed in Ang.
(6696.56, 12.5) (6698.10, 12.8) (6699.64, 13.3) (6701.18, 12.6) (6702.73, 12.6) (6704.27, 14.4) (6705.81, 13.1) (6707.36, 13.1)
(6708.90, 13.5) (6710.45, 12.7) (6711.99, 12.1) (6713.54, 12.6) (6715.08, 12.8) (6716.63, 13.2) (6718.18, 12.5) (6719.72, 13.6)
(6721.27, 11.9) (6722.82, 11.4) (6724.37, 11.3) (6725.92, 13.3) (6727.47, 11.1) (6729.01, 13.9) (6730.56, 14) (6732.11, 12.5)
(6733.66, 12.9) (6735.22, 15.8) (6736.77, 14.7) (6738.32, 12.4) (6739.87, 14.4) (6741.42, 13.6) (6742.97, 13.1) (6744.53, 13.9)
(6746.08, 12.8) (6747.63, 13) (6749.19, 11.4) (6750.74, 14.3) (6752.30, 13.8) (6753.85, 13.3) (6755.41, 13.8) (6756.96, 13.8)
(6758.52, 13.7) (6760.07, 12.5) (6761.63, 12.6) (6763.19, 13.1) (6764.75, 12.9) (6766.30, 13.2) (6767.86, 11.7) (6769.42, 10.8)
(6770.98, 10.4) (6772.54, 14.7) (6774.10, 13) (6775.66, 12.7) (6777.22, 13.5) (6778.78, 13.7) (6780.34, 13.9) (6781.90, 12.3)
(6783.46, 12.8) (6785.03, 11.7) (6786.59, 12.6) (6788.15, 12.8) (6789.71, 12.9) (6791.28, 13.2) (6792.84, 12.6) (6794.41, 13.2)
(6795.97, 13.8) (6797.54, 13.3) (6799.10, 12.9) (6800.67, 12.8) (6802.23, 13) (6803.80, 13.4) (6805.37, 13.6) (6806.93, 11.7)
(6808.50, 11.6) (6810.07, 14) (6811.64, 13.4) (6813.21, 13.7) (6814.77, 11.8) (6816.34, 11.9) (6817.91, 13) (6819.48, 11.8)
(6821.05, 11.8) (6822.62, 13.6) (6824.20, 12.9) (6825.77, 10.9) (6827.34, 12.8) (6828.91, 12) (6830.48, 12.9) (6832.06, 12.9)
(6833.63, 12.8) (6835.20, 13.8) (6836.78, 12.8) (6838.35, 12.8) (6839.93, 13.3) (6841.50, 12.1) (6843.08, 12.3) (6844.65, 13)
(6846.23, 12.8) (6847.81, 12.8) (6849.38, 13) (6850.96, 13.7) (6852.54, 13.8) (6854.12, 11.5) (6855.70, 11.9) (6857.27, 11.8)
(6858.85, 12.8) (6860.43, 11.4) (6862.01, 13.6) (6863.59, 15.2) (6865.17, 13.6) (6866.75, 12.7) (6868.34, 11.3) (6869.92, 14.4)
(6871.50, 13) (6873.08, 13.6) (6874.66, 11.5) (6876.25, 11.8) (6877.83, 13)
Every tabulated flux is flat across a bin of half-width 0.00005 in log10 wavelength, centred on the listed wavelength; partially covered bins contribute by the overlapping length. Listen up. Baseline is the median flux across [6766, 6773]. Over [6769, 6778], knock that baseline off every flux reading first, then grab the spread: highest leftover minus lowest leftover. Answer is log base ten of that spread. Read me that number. 0.6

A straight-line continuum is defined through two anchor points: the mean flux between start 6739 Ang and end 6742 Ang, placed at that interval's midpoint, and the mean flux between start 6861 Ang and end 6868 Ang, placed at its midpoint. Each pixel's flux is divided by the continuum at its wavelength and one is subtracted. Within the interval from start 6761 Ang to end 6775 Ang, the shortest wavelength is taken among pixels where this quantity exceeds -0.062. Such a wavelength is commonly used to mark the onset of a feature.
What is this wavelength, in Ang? 6763.19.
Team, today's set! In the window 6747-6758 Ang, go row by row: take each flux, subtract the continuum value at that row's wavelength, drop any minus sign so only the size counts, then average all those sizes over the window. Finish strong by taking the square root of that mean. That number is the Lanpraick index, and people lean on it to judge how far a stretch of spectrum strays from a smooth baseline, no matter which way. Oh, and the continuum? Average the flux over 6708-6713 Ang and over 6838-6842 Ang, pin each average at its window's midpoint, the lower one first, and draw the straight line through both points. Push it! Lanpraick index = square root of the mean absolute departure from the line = 0.99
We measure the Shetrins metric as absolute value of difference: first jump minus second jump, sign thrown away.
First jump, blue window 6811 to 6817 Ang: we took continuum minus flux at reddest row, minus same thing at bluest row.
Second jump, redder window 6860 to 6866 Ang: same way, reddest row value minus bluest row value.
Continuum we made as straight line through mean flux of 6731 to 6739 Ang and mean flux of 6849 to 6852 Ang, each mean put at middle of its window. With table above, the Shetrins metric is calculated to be 3.70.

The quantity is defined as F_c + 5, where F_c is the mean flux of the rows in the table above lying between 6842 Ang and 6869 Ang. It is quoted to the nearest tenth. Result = 17.8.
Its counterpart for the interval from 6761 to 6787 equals 17.7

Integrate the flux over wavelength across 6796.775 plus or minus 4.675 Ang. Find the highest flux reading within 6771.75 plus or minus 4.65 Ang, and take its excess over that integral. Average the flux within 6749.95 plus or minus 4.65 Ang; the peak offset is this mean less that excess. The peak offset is 121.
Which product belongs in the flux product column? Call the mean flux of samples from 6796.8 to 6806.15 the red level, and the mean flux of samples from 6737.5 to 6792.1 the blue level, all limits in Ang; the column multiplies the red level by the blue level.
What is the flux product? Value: 171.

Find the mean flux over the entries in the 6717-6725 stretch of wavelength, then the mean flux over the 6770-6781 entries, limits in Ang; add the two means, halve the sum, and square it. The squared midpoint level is 160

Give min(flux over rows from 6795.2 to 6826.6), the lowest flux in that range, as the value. 10.9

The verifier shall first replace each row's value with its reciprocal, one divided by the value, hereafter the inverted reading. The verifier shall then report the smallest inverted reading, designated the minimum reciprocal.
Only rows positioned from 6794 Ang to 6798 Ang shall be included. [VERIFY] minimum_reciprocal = 0.0725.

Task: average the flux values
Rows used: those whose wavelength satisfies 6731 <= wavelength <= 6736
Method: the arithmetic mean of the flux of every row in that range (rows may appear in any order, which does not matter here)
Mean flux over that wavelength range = 13.73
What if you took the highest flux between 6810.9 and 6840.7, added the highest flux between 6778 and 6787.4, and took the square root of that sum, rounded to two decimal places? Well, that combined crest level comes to 5.26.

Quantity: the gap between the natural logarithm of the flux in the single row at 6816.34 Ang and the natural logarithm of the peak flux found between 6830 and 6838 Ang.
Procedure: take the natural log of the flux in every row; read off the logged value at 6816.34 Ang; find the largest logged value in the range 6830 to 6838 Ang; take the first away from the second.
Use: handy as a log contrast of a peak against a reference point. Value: 0.148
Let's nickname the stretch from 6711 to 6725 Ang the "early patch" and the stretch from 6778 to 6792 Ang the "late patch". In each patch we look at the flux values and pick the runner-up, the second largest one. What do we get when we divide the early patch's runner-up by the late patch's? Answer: 0.96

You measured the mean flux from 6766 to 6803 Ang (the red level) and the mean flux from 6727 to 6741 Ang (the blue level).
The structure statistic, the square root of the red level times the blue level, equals 13.2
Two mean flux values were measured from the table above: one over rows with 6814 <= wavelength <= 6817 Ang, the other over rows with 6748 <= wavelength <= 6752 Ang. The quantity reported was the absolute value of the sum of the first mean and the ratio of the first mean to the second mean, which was 12.8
